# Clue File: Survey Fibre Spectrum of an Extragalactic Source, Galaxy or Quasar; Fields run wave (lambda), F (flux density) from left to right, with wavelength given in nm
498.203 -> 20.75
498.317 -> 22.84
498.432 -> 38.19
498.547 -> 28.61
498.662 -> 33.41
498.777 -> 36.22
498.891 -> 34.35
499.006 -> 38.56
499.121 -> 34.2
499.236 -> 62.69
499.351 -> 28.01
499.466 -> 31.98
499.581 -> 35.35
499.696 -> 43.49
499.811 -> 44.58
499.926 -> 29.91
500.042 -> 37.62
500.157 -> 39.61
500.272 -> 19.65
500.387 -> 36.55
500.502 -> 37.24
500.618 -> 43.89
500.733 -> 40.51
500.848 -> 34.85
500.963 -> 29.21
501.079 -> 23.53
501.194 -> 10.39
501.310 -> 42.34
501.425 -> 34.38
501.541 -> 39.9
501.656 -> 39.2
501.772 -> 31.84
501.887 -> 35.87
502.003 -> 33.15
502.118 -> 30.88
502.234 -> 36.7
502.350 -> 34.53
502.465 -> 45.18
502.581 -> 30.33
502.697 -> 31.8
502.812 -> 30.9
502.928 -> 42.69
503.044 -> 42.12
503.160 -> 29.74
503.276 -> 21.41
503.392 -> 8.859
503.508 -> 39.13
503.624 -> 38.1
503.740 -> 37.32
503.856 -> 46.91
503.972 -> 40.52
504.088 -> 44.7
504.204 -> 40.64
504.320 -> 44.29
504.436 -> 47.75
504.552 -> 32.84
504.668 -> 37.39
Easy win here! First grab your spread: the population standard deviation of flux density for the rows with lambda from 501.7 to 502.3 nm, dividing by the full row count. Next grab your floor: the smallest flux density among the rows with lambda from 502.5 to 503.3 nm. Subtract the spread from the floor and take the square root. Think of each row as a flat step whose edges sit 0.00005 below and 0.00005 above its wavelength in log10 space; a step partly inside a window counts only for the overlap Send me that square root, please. 4.4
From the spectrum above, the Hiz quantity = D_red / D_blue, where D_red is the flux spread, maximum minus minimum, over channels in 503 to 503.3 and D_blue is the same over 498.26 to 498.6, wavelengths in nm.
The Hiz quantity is 1.3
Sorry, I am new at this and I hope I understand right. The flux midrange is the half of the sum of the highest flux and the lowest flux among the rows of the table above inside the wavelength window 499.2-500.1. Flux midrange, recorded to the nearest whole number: 45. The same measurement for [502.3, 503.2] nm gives 37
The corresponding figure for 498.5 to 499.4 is 45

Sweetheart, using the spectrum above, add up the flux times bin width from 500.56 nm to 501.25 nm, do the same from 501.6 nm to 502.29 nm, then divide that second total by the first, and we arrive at 1.14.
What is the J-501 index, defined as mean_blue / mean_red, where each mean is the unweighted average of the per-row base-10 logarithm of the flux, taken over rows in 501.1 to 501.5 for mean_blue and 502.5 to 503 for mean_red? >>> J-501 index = 0.91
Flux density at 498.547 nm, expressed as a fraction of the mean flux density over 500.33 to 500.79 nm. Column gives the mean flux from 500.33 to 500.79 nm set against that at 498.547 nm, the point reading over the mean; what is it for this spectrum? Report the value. 0.72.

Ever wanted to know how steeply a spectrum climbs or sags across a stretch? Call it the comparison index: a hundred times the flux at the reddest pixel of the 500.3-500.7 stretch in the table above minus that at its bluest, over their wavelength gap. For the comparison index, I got 3177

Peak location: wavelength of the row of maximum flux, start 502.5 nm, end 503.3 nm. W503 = 502.928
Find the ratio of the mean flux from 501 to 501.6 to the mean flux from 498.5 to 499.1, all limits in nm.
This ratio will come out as 0.88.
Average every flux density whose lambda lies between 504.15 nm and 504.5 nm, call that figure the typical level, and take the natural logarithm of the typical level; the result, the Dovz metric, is 3.79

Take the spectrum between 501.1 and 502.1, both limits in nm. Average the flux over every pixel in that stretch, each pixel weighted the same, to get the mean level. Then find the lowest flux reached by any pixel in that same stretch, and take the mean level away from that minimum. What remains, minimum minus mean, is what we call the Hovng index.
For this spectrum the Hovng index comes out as -23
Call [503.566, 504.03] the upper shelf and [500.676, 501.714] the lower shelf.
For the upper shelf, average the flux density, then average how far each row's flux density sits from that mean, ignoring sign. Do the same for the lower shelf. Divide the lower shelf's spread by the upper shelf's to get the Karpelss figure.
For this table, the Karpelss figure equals 2.5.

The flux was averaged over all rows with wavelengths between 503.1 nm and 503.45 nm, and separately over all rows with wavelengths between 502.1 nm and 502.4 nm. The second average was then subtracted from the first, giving -14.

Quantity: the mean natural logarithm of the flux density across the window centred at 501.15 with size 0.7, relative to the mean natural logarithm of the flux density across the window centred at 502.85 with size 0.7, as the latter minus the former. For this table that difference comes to 0.25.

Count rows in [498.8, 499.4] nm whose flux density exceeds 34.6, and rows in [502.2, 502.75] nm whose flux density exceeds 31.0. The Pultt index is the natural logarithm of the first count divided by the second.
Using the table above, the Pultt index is -0.7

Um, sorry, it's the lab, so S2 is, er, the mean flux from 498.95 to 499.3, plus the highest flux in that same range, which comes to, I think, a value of 108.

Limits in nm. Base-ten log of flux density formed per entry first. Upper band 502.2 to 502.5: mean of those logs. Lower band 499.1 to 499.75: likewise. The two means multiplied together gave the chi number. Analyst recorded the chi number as 2.50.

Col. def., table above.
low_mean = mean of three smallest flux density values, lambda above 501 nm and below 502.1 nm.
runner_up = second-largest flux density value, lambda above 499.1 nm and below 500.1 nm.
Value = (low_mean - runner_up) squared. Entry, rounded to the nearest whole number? 513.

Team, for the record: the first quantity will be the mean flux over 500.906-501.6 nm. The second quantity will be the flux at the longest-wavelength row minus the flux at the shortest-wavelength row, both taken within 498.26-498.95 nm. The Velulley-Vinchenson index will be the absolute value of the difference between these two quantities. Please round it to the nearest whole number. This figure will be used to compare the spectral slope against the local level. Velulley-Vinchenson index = 18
